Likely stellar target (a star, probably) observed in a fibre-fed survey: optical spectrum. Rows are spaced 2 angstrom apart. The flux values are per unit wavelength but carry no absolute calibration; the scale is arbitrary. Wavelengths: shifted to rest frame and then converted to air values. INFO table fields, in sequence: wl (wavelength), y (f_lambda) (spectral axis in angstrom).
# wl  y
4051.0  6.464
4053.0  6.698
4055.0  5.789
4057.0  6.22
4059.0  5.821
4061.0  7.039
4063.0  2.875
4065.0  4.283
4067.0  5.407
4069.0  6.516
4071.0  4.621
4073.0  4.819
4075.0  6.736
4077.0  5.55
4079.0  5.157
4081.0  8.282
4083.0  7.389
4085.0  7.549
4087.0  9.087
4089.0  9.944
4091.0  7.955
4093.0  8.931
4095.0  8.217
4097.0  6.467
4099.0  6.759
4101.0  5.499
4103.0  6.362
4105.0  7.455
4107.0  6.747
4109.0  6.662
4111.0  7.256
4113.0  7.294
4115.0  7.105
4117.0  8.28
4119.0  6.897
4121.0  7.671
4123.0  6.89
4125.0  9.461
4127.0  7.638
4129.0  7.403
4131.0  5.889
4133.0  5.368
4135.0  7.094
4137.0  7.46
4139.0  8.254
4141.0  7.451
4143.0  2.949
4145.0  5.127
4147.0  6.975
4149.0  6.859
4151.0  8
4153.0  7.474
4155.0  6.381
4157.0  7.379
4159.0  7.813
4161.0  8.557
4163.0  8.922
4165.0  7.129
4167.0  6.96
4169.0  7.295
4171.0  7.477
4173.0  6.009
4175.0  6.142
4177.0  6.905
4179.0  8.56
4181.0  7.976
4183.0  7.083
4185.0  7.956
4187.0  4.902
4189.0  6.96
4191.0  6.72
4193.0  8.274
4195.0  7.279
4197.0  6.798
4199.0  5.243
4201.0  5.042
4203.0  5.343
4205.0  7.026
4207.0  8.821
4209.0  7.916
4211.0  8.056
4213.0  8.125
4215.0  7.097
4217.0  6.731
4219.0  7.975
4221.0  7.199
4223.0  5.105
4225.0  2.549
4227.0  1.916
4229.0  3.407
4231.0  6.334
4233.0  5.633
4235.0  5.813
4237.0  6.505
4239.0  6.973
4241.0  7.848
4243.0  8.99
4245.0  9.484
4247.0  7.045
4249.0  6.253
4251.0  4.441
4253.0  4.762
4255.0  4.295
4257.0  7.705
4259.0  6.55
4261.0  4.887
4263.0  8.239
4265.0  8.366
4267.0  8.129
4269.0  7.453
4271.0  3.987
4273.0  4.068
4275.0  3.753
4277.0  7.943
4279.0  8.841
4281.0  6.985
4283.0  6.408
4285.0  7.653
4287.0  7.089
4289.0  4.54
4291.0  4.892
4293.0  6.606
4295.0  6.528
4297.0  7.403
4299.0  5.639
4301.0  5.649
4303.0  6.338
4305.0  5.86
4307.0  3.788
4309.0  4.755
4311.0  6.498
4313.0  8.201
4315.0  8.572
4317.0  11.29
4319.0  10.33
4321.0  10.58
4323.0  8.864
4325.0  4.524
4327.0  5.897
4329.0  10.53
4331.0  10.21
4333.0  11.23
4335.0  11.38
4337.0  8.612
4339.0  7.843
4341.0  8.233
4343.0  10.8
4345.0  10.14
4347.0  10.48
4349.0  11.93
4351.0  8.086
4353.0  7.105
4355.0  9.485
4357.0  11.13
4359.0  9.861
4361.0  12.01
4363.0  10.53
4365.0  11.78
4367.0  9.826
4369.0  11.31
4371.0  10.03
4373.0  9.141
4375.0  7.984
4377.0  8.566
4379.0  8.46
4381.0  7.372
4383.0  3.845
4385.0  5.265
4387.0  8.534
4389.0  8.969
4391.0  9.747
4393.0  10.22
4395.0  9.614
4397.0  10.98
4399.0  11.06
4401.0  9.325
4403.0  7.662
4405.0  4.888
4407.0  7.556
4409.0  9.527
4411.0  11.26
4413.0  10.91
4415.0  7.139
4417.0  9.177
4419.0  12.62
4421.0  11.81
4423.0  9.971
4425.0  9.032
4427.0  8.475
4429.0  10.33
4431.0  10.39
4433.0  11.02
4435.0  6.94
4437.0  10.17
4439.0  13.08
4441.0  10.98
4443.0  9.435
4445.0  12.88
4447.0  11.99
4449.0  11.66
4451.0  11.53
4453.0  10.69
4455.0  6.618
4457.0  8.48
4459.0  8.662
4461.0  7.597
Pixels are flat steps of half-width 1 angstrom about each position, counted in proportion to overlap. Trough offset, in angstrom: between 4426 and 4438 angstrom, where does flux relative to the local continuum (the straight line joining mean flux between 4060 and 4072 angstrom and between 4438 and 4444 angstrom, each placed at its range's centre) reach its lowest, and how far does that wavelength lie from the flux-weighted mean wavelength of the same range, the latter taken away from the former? 3.0 angstrom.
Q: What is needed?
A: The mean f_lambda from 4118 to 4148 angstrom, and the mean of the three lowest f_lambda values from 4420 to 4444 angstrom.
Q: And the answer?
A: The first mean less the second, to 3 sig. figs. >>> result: -1.31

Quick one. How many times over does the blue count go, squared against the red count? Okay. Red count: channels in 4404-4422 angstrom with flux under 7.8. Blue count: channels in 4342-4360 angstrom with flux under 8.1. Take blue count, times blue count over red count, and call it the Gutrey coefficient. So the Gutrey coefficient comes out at 1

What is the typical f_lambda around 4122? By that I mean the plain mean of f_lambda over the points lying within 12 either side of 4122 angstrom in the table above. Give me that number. 7.3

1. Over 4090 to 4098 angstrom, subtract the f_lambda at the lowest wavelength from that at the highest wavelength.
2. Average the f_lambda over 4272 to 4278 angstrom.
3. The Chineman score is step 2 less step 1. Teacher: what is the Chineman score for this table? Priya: 7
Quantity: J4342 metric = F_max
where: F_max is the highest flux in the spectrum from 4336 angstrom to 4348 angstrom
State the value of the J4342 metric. 10.8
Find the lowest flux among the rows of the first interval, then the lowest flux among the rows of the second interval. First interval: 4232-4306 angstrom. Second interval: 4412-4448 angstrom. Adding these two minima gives 10.7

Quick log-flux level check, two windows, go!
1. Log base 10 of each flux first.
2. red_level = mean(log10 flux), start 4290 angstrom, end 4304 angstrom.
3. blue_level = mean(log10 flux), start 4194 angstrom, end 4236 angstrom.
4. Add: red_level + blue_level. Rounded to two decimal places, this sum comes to 1.55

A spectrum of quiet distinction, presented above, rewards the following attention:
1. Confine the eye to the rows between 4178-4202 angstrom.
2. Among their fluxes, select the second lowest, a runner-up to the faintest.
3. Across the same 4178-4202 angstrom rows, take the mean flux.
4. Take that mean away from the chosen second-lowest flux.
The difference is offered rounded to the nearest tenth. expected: -1.9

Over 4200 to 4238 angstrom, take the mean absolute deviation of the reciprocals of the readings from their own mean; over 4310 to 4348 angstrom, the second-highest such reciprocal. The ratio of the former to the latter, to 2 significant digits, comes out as 0.40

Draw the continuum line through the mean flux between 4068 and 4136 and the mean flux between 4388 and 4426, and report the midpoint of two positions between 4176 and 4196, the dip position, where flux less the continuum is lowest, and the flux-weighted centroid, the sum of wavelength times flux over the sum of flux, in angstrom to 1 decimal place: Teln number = 4186.4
